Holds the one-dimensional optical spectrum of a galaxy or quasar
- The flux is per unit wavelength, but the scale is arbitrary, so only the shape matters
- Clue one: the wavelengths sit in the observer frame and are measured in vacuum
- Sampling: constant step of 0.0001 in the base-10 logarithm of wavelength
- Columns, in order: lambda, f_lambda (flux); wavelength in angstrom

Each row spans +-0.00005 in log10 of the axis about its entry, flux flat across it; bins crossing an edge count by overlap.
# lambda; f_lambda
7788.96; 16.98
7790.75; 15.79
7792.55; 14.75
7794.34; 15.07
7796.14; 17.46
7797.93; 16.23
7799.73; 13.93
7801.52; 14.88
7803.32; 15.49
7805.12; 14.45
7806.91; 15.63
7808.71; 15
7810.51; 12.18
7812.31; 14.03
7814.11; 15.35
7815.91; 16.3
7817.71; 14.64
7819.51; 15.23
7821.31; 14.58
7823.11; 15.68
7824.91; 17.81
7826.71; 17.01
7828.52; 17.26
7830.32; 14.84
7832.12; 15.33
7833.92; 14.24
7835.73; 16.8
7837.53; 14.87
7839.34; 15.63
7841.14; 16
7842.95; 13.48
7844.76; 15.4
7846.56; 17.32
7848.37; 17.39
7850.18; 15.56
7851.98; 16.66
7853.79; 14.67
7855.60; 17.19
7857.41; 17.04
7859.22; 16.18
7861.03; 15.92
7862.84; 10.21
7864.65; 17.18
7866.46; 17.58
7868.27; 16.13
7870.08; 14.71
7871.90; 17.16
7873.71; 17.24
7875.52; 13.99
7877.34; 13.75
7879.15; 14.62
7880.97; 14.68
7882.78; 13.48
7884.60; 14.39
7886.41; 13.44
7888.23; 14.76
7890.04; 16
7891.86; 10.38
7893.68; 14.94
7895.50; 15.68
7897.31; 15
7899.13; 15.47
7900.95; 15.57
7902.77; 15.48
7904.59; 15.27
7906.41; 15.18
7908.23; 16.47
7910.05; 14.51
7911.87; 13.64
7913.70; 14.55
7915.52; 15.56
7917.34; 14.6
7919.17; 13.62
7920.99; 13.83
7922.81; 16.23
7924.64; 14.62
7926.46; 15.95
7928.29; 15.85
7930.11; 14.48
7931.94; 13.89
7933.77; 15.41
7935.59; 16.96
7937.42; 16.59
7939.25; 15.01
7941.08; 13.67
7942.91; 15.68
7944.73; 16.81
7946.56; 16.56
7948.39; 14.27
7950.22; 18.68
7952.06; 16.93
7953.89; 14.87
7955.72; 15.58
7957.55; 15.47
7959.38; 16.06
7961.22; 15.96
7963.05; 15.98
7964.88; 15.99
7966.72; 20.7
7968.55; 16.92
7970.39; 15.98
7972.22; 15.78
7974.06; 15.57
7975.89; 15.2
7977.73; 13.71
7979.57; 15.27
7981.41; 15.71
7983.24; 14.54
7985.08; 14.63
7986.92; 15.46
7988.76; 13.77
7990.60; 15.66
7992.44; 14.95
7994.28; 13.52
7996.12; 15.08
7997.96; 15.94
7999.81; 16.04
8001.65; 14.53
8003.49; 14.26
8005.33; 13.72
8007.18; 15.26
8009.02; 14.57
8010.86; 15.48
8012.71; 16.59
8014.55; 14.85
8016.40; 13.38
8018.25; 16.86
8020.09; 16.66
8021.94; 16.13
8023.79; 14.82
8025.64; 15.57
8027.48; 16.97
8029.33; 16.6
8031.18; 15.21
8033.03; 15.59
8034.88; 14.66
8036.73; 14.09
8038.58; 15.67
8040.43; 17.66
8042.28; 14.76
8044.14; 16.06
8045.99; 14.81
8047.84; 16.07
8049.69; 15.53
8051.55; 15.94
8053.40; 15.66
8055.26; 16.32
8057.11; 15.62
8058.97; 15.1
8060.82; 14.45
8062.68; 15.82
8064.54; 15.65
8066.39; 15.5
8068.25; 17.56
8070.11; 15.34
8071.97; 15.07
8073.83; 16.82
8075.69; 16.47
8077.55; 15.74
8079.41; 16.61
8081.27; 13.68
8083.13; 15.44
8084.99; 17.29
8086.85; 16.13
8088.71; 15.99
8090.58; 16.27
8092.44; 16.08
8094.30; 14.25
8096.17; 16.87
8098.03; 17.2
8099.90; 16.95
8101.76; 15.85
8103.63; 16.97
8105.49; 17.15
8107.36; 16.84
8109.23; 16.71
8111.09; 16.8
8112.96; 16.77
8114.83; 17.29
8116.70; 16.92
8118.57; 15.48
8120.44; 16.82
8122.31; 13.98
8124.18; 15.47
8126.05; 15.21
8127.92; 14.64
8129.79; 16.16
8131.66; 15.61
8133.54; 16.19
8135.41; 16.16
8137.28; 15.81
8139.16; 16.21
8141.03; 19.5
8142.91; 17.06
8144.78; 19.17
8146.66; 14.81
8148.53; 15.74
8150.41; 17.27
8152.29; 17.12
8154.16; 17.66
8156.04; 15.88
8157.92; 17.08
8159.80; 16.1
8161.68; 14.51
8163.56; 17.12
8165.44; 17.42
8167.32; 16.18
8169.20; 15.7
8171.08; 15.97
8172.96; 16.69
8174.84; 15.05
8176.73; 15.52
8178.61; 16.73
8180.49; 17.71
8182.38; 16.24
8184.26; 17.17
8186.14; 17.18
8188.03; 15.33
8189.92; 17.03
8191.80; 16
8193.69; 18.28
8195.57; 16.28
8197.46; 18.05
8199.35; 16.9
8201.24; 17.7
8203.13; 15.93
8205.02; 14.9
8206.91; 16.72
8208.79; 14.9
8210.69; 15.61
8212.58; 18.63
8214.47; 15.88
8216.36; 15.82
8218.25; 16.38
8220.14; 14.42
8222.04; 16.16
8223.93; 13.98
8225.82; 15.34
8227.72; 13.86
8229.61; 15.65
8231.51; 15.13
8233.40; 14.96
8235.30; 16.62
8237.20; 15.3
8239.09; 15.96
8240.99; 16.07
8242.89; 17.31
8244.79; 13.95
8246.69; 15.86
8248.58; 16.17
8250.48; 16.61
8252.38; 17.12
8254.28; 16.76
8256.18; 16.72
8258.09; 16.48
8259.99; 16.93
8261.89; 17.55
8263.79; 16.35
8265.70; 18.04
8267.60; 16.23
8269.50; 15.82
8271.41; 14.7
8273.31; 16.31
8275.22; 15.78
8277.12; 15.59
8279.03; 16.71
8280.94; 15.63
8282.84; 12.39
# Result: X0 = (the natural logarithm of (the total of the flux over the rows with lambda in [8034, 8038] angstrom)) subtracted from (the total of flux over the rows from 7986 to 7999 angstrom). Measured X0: 101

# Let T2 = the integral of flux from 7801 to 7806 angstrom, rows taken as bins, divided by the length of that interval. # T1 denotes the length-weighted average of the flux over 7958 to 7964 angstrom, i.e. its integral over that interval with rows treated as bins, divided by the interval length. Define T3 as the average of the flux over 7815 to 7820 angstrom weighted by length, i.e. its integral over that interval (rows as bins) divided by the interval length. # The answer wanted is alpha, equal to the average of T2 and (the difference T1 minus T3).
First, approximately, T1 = 16.0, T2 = 14.9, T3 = 15.4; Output 7.75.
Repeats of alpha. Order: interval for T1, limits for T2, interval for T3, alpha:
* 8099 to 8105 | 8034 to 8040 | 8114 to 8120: 7.57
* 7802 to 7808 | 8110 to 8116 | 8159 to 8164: 8.17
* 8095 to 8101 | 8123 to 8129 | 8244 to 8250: 8.24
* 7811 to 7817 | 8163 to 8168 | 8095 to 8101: 7.53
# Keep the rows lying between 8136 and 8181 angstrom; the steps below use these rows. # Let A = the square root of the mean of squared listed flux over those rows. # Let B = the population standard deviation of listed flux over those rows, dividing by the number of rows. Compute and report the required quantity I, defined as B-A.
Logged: -15.4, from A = 16.6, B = 1.20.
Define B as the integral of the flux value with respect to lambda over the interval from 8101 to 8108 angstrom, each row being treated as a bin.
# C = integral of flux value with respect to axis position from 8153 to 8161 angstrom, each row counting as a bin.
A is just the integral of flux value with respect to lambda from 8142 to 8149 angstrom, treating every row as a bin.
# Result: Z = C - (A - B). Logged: 133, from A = 117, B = 117.0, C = 133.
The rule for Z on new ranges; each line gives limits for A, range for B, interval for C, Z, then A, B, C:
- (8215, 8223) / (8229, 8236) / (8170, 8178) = 110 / 126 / 108.8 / 127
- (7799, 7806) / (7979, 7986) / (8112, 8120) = 135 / 103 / 105.2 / 133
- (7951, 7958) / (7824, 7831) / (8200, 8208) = 138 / 110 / 117.5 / 131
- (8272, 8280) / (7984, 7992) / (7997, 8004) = 97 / 128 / 119.0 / 107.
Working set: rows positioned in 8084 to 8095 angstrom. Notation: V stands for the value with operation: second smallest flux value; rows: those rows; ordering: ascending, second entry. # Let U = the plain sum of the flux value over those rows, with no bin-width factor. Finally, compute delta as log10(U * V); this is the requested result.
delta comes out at 3.19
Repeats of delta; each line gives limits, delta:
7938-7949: 3.12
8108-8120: 3.22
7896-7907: 3.14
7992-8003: 3.12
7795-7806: 3.13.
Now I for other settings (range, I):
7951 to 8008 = -14.2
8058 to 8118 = -15.3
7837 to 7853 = -14.7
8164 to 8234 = -15.1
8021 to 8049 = -14.7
